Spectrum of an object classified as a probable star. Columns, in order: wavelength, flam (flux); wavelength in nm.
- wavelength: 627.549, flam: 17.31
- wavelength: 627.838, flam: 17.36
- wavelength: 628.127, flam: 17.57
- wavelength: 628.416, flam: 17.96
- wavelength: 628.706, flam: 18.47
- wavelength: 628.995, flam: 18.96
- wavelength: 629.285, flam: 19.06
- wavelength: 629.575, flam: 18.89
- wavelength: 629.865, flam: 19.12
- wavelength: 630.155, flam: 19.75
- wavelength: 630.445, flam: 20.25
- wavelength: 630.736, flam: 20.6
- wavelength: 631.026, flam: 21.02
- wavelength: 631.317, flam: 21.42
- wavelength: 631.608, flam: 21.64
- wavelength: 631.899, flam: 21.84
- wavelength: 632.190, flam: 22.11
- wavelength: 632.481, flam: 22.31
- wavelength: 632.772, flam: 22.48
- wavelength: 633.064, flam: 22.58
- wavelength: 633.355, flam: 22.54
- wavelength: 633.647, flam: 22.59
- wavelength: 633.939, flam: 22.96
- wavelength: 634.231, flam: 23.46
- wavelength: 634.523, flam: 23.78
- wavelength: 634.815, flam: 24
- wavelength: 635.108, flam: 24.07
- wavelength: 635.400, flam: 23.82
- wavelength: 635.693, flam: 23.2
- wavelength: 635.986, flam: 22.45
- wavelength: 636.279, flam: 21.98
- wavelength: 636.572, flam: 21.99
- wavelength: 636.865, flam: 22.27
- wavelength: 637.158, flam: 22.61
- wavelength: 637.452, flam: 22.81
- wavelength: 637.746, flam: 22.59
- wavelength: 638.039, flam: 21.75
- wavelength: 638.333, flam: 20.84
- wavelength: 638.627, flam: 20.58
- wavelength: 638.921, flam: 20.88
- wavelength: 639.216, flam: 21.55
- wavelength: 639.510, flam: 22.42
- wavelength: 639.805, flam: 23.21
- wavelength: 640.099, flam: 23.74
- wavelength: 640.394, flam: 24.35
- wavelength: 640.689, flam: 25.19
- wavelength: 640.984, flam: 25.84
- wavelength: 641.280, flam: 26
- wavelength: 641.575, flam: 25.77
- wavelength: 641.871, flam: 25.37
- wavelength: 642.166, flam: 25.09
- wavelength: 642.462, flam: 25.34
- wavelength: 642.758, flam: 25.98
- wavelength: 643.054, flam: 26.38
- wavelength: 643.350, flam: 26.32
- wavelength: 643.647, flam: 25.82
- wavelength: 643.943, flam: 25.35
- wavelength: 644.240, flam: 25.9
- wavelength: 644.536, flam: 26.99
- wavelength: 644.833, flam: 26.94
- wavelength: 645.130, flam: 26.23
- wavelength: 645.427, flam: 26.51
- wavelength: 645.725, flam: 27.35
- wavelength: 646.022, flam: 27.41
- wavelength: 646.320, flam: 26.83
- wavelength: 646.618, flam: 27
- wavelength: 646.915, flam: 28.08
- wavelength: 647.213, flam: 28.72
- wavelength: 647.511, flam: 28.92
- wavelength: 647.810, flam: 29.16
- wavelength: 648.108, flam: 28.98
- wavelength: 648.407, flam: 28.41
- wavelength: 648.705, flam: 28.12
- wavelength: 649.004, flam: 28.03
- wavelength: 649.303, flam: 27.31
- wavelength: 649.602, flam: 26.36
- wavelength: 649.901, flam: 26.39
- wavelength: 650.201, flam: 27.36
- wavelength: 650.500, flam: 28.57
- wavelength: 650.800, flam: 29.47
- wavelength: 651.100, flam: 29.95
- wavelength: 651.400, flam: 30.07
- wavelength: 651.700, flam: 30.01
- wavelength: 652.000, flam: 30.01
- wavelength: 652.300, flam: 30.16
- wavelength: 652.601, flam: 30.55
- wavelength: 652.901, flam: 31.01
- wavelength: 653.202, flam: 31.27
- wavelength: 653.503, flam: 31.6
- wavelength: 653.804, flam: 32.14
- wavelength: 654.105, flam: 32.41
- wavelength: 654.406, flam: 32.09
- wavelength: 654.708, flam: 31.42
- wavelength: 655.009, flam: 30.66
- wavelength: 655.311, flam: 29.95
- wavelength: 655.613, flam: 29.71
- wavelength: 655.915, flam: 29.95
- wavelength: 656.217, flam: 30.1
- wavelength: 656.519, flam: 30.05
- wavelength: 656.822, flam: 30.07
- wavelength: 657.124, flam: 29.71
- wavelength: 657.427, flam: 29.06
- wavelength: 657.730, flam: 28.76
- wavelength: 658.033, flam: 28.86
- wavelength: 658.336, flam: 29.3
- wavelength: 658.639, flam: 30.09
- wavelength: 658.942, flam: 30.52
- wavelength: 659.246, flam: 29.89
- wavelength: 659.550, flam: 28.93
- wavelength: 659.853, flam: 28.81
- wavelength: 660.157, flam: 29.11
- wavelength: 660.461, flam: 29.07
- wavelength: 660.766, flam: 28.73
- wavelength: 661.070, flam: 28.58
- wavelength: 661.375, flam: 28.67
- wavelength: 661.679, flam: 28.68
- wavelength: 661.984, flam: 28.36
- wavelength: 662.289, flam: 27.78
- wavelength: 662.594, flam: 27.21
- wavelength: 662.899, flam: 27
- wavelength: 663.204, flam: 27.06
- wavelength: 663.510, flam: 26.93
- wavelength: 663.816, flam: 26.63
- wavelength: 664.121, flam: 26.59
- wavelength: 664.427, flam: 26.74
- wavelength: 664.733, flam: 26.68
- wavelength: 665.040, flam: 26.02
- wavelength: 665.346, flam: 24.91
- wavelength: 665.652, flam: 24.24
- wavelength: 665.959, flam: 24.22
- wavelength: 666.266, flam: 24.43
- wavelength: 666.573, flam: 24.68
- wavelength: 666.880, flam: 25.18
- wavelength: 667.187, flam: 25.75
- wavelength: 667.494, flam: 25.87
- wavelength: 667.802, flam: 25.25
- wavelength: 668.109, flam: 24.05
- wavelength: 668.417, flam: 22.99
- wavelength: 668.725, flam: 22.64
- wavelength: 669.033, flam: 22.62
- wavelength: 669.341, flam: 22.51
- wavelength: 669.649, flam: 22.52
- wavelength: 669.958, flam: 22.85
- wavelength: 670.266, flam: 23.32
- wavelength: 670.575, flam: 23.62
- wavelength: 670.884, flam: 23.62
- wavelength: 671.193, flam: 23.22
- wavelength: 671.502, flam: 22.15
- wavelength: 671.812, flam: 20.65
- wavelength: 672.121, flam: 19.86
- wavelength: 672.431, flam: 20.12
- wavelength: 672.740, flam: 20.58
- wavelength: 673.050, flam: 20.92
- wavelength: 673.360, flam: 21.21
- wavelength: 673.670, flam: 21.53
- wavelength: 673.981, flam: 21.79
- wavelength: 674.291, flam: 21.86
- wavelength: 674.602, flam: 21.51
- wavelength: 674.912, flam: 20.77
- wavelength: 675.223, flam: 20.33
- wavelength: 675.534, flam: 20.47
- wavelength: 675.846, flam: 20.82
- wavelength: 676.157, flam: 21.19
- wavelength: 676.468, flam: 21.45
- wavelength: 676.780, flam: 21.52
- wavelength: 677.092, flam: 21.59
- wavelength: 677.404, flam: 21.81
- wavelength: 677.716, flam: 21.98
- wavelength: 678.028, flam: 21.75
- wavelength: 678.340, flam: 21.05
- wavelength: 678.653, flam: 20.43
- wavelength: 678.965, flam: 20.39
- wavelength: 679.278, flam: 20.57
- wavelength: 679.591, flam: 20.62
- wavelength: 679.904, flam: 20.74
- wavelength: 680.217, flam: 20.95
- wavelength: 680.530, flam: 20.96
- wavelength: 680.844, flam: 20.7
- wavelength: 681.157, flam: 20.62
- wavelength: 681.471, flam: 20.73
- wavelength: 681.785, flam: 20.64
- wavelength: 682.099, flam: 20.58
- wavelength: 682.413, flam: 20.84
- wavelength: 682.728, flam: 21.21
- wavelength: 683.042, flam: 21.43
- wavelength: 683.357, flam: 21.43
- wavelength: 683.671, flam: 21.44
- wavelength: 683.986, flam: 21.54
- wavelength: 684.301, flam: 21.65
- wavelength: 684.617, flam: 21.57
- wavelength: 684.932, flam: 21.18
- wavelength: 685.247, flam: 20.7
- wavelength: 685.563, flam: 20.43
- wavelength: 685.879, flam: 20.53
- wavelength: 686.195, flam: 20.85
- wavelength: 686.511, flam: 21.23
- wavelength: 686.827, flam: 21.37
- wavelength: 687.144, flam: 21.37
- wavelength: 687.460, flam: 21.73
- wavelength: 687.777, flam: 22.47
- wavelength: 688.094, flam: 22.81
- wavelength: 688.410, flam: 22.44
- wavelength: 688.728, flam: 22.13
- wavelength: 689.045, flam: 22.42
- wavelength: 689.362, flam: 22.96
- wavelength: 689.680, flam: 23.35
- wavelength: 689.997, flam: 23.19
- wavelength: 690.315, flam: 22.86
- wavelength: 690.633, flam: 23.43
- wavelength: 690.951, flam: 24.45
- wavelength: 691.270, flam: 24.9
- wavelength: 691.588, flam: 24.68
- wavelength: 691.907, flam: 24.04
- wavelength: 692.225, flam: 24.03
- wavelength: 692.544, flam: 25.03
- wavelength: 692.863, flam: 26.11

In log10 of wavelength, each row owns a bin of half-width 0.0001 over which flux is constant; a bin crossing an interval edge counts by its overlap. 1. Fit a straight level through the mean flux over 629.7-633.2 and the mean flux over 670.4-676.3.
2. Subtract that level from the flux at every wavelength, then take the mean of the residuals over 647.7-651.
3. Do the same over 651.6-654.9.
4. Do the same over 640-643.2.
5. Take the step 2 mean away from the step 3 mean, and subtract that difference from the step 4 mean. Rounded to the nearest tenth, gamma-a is 1.0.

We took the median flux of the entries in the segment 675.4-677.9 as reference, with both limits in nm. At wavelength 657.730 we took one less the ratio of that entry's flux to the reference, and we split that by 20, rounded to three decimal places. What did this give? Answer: -0.017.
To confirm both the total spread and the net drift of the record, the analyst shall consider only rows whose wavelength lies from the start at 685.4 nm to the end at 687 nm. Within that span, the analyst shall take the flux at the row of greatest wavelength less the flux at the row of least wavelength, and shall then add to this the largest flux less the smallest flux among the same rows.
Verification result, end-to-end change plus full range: 1.88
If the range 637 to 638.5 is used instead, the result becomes 0.20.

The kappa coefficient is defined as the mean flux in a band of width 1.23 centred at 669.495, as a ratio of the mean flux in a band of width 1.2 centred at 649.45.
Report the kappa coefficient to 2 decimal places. 0.84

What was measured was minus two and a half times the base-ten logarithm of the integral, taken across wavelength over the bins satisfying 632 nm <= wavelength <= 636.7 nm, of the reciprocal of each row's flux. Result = 1.72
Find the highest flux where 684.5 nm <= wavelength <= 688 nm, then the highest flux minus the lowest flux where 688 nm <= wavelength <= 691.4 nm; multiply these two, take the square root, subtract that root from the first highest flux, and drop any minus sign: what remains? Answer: 14.6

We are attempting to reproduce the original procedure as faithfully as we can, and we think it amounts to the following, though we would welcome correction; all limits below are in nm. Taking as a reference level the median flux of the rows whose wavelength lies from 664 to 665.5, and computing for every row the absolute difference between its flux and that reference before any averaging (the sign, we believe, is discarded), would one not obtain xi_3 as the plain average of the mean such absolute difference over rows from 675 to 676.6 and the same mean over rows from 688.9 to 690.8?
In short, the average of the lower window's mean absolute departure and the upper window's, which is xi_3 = 4.6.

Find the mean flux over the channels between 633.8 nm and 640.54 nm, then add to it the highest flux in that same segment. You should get 47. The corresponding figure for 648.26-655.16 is 62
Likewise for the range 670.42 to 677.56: 45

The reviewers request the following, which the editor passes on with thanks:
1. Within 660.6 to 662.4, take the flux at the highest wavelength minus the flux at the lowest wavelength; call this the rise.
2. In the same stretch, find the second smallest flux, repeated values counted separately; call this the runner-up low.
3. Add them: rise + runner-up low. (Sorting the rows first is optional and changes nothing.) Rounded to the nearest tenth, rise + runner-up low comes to 27.4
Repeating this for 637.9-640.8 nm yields 24.3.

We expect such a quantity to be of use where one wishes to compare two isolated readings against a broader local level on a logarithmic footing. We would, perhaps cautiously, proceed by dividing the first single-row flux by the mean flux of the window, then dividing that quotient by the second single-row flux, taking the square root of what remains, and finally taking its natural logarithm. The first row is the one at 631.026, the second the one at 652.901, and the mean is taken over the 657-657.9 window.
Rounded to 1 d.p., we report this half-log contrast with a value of -1.9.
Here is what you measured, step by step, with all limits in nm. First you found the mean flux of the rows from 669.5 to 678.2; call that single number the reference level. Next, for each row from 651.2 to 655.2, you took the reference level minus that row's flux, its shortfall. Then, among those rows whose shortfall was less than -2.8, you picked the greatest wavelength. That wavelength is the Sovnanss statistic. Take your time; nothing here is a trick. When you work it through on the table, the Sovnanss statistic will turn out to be 655.009 nm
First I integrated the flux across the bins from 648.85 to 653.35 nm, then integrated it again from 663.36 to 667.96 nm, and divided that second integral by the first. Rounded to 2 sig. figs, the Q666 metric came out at 0.90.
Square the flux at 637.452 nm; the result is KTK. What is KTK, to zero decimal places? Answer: 520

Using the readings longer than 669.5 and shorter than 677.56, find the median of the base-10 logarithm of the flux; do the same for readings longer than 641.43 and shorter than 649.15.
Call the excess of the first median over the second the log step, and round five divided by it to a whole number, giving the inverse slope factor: -52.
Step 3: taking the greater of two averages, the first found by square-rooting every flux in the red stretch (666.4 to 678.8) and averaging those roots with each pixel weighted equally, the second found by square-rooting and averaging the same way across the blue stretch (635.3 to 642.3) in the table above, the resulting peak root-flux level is 4.81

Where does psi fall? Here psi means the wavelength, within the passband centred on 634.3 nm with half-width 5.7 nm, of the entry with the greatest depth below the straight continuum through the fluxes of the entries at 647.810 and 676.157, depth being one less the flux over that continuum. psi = 628.706 nm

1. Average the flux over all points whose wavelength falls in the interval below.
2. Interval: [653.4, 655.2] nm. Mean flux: 32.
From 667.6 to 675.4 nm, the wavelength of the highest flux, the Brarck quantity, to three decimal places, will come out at 667.802 nm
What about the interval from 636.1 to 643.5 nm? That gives 643.054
